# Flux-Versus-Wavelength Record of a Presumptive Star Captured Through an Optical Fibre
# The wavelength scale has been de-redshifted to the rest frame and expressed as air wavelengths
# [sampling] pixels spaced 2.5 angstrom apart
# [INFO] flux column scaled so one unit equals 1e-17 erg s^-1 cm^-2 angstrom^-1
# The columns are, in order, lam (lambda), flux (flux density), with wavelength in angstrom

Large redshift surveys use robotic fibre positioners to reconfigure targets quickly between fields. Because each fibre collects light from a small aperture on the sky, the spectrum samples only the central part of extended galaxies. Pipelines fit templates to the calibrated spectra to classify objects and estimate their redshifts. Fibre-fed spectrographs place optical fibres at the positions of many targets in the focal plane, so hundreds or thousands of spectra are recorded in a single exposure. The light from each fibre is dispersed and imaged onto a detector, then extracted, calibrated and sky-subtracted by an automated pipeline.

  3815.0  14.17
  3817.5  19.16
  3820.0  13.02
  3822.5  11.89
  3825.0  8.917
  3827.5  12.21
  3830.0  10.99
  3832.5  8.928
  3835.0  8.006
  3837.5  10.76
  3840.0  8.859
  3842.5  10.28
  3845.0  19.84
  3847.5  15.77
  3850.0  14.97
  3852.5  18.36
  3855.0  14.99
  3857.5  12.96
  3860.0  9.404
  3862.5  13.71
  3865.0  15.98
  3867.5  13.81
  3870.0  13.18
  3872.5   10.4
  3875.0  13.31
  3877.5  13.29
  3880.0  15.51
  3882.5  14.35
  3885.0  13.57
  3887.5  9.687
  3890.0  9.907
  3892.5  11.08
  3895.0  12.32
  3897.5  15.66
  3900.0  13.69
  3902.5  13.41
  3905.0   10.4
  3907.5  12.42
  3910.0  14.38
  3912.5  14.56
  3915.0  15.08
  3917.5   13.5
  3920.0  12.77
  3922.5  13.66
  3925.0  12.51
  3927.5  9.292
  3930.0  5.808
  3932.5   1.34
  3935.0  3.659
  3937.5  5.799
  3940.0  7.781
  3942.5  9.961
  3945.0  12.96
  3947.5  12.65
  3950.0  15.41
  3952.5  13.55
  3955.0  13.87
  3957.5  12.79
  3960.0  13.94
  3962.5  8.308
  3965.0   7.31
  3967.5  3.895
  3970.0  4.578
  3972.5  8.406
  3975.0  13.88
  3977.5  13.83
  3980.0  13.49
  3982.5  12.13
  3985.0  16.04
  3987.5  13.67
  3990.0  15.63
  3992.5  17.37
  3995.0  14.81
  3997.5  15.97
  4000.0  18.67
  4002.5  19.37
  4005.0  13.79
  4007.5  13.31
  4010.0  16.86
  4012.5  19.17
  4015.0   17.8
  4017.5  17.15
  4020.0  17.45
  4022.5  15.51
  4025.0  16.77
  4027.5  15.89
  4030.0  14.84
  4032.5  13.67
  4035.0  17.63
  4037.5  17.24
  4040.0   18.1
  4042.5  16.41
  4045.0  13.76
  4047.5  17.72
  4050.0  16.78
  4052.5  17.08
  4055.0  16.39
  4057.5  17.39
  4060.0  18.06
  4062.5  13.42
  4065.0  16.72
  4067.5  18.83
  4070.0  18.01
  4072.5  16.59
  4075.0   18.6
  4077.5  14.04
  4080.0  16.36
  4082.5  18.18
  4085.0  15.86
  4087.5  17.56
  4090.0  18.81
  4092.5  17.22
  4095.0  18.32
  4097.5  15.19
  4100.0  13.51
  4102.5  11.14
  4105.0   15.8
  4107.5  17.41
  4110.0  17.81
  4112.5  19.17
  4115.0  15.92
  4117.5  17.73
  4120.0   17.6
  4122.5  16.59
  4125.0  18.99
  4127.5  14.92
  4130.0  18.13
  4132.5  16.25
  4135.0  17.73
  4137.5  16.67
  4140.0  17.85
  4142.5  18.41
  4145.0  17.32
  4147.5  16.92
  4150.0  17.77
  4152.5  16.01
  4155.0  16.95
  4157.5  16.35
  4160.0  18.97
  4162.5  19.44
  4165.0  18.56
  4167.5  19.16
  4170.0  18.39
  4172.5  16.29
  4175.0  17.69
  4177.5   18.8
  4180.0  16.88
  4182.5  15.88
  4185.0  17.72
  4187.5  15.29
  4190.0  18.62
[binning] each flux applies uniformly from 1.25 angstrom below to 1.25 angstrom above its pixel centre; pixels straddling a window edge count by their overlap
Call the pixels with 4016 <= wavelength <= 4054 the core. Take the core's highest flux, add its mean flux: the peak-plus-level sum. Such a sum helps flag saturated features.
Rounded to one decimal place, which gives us 34.5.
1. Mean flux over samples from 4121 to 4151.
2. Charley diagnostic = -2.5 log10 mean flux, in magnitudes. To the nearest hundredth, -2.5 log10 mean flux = -3.09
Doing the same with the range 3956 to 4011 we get -2.79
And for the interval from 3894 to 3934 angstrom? -2.69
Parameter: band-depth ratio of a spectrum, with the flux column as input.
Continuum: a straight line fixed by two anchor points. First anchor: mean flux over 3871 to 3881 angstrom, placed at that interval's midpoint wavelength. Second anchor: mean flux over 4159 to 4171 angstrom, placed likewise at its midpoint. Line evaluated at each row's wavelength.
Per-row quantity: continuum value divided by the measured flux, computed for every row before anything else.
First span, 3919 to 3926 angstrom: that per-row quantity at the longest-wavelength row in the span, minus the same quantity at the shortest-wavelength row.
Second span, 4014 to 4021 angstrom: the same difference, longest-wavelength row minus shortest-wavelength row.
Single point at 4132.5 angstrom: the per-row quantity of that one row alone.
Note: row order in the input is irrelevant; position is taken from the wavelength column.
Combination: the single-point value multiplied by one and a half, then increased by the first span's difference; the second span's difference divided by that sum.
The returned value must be 0.014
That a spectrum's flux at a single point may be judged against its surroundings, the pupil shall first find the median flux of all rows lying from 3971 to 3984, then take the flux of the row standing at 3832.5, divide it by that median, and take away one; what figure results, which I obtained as -0.34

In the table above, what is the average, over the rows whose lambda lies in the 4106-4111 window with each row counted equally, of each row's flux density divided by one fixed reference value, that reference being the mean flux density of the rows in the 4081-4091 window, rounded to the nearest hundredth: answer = 1.00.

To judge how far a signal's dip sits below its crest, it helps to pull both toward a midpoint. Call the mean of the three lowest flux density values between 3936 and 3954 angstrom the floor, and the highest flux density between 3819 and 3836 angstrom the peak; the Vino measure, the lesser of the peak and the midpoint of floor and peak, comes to 10.4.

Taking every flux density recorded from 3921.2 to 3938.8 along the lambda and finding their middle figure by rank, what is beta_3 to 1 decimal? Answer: 5.8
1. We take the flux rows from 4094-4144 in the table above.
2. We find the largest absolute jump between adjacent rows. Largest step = 4.7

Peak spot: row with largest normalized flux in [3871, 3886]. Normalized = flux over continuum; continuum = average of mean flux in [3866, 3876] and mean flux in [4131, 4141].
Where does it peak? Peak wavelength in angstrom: 3880.0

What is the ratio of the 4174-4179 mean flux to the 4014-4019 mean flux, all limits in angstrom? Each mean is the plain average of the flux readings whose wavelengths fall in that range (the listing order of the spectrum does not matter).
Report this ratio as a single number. 1.04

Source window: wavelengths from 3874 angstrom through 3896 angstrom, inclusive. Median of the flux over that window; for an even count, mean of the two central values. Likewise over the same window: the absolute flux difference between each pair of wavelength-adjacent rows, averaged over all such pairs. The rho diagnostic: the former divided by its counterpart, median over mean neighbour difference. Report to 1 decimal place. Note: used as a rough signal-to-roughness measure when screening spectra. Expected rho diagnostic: 9.9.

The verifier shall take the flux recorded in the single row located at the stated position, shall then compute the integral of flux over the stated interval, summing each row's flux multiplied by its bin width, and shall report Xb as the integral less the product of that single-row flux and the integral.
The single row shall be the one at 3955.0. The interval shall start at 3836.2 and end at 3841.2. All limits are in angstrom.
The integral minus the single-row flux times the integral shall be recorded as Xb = -631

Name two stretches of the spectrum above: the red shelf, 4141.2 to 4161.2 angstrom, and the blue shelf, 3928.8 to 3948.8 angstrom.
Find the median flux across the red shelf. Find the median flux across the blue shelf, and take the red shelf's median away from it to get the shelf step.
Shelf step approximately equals -10.3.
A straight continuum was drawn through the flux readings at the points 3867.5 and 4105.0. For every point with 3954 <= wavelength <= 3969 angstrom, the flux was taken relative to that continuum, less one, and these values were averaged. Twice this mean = -0.6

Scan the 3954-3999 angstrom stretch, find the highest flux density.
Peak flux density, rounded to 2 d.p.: 17.37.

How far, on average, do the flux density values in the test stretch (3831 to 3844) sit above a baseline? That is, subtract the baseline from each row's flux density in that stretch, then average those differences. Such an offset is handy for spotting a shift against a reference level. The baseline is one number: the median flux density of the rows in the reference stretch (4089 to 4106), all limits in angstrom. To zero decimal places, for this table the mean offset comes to -6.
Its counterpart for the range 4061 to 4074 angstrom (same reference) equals 1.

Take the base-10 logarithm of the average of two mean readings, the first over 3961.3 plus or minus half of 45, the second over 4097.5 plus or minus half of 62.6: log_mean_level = 1.14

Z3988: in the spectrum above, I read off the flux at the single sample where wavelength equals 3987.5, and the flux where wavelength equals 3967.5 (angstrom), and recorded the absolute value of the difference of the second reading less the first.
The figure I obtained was 10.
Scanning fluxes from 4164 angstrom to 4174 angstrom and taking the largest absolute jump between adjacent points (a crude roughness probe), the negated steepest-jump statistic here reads -2.1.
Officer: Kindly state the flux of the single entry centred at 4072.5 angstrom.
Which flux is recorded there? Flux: 16.59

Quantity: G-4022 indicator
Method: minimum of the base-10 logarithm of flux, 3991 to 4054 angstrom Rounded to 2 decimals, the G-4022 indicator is 1.12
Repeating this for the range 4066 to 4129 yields 1.05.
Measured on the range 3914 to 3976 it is 0.13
